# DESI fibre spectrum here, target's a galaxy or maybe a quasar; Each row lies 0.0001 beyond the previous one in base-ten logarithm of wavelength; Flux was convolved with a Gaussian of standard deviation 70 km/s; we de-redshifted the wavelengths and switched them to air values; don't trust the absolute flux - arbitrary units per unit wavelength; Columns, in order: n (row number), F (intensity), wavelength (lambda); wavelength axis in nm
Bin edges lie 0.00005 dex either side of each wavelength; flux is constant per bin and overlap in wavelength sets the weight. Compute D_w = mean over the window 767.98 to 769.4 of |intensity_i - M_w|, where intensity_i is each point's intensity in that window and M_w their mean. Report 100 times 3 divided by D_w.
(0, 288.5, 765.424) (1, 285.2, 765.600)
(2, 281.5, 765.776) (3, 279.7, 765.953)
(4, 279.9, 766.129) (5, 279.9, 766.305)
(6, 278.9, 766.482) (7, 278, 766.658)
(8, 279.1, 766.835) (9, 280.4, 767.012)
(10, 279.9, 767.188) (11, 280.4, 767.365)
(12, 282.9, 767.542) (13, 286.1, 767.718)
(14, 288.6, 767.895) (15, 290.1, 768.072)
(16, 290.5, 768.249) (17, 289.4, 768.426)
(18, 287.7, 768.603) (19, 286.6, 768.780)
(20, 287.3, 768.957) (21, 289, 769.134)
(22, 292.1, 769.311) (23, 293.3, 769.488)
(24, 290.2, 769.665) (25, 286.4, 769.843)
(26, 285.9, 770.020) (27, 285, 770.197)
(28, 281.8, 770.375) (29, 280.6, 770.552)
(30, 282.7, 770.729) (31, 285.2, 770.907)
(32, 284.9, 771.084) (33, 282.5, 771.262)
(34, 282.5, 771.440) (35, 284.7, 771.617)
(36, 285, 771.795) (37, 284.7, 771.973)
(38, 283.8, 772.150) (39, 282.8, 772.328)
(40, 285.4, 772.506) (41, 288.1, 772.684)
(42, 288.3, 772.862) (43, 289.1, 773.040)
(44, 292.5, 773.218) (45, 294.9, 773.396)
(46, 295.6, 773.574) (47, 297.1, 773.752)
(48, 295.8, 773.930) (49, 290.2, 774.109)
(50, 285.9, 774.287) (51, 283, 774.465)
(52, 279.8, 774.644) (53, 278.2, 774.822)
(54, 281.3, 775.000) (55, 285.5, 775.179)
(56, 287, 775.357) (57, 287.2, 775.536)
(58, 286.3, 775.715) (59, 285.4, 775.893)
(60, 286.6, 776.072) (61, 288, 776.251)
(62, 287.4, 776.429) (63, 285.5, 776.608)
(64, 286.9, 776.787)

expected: 209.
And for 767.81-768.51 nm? 462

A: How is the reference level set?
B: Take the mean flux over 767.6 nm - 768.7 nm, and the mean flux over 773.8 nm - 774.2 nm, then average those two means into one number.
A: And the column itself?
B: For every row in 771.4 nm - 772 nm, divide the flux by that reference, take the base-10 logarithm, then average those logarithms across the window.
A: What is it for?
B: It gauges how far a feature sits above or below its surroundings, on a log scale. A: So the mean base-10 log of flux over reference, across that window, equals -0.010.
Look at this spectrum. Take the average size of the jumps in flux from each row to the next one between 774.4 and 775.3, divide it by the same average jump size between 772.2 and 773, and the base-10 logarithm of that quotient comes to 0.22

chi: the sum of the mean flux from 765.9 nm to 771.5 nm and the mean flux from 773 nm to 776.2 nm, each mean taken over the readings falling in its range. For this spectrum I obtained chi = 572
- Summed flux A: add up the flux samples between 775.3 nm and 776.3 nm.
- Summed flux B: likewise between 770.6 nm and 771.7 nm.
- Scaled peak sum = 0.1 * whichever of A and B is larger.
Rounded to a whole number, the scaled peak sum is 172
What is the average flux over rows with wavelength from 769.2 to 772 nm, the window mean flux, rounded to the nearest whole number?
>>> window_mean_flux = 285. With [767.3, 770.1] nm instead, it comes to 288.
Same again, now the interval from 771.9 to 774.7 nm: 289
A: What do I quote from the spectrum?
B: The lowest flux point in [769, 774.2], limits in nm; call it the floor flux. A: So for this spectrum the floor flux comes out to 280.6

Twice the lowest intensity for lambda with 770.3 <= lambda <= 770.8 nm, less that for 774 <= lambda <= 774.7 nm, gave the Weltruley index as 281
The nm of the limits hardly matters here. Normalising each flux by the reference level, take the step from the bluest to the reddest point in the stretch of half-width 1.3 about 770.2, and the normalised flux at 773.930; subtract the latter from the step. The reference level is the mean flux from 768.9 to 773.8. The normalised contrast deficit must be -1.05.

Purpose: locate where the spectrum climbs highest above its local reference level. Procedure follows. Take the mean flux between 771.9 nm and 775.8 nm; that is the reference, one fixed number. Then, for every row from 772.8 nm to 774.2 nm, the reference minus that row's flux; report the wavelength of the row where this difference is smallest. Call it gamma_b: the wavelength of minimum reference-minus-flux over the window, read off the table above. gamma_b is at 773.752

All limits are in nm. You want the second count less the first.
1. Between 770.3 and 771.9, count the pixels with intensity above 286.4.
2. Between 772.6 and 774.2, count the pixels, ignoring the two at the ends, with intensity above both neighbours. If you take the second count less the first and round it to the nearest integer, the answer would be 1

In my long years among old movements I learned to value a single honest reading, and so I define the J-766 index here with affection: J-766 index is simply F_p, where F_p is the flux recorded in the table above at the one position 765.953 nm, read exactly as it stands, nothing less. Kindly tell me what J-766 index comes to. 279.7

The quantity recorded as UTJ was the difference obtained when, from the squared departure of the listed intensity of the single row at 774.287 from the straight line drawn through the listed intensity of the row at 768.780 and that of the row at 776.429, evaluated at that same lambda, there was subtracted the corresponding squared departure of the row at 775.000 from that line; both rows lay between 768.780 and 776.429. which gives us -34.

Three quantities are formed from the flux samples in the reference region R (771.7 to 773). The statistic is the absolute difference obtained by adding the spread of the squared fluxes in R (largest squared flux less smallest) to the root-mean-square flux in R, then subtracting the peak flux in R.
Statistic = 3138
